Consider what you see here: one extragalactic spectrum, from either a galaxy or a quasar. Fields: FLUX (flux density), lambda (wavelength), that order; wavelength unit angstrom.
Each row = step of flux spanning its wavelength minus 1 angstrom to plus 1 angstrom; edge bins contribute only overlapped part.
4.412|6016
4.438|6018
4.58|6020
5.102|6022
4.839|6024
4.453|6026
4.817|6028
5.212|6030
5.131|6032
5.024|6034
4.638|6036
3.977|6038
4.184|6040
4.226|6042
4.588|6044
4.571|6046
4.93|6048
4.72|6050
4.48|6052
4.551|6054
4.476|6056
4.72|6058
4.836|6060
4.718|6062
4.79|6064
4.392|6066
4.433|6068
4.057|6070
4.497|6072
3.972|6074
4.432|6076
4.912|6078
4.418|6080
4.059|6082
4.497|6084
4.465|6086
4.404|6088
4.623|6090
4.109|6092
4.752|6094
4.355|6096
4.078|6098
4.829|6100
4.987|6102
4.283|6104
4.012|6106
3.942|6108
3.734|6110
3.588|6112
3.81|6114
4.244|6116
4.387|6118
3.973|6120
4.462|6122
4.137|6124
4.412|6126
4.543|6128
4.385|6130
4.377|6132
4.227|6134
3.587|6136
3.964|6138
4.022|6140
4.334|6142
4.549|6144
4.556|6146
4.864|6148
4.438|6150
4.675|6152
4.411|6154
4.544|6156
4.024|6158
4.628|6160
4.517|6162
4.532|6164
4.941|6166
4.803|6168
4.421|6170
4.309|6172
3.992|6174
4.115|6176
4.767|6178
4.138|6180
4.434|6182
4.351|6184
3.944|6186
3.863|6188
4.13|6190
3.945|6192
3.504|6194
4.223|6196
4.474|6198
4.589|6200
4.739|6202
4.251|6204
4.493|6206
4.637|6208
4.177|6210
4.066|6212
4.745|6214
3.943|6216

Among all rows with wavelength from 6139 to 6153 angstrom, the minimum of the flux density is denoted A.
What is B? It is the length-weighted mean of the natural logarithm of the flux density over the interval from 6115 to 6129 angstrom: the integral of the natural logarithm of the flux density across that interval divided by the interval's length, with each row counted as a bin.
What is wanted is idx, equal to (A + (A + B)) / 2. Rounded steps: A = 4.022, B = 1.46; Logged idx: 4.75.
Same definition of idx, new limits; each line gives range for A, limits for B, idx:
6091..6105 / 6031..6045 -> 4.83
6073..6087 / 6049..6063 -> 4.74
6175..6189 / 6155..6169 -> 4.62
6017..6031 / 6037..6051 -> 5.18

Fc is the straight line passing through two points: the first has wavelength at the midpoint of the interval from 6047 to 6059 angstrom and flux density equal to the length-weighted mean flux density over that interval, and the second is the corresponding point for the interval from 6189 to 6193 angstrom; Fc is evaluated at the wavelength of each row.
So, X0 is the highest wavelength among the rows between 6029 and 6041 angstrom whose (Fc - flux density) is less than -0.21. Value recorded 6034 angstrom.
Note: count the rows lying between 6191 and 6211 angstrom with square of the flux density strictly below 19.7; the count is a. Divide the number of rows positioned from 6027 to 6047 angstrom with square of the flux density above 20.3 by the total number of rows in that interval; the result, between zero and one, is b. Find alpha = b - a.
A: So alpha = -4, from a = 5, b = 0.70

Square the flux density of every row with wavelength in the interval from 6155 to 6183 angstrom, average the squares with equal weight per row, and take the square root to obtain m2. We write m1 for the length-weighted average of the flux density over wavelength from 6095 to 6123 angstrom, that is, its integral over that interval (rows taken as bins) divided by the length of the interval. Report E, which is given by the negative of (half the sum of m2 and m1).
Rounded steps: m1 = 4.19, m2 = 4.45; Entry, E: -4.32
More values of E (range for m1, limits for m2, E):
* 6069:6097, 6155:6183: -4.42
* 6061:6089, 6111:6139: -4.30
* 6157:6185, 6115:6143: -4.33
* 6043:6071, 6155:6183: -4.52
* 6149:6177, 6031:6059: -4.53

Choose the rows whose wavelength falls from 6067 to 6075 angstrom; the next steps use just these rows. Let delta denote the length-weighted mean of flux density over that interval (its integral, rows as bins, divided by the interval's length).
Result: 4.2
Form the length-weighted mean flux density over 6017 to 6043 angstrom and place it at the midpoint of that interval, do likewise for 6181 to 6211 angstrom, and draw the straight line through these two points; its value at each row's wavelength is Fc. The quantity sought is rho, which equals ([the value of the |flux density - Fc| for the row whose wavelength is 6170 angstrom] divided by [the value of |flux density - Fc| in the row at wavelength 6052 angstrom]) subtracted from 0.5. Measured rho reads -0.33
